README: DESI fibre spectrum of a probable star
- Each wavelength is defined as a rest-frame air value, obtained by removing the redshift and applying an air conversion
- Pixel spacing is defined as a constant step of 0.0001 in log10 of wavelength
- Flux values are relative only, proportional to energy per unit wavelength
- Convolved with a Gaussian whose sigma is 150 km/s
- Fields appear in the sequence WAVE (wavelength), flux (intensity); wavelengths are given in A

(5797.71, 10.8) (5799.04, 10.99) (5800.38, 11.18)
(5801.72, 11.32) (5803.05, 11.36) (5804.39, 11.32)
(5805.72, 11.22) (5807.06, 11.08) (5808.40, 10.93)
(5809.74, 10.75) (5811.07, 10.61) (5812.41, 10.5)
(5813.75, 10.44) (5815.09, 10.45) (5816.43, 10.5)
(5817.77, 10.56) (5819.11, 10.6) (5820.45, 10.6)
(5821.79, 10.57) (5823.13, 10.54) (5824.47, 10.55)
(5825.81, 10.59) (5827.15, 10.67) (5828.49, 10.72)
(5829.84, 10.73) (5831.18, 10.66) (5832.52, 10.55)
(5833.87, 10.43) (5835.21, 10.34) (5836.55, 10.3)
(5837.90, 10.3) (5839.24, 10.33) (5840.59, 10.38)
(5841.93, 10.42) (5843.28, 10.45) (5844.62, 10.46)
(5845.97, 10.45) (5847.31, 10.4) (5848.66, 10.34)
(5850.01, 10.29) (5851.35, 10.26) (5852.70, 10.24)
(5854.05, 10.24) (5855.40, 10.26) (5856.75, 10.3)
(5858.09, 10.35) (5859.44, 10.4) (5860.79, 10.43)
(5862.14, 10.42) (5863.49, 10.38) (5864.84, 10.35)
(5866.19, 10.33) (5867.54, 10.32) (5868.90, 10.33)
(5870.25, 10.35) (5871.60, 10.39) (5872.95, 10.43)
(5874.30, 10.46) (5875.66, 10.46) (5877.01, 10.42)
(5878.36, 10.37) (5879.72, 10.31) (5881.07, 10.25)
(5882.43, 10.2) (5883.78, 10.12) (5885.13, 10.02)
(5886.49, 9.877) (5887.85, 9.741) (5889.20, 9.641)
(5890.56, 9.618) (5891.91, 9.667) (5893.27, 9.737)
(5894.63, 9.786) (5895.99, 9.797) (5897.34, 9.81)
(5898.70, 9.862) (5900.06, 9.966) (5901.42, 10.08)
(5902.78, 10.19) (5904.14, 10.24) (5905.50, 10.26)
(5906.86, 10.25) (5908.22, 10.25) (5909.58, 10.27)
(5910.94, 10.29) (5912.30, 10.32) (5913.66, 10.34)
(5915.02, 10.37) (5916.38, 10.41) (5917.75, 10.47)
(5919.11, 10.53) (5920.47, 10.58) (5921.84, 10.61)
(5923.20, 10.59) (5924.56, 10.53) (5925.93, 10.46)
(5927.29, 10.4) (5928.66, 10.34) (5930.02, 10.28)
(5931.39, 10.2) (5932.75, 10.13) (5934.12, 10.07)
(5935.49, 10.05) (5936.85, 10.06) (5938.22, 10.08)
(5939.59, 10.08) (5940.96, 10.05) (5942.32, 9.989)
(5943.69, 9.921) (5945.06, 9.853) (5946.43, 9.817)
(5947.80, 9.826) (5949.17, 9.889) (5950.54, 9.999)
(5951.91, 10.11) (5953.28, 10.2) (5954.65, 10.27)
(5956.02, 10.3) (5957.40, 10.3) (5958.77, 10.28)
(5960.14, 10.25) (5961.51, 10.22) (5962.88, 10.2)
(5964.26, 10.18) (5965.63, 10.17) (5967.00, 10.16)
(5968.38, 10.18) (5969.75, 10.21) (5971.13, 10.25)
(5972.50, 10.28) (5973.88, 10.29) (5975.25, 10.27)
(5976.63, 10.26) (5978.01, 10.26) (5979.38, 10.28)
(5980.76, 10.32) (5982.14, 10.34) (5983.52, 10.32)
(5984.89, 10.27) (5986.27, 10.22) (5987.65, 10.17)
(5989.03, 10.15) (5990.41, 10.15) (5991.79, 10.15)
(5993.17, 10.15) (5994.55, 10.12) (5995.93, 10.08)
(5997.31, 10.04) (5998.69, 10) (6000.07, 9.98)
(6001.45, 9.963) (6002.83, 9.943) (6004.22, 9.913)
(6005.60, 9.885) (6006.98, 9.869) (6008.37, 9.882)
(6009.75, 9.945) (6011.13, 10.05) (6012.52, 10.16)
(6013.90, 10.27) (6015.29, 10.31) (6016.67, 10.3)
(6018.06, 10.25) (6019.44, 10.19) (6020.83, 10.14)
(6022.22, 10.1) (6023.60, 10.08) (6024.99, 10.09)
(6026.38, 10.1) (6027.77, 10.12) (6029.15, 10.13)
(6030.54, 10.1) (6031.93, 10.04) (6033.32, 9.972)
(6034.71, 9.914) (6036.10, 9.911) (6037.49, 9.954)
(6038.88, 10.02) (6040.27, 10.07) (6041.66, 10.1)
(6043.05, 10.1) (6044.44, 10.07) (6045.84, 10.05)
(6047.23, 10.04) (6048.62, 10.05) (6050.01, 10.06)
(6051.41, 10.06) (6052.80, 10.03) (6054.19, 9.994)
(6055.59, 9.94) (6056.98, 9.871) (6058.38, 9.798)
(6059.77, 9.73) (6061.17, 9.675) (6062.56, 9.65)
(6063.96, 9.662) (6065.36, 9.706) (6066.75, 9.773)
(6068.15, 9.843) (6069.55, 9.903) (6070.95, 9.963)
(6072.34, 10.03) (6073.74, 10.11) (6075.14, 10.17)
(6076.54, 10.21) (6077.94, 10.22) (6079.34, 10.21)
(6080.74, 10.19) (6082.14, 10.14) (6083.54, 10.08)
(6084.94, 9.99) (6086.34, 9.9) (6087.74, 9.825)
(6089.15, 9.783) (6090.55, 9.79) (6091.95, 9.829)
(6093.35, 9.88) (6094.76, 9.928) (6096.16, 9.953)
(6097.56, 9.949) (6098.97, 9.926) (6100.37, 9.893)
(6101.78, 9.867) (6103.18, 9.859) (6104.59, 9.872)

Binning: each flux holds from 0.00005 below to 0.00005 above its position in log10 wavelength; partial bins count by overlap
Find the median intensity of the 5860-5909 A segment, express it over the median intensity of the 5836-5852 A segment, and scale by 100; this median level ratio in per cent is 99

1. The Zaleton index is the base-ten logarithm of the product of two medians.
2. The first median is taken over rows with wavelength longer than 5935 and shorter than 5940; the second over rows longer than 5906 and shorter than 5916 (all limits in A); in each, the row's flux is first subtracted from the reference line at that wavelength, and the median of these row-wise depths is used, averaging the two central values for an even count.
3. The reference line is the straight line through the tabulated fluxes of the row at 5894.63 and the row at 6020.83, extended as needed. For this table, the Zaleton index -1.13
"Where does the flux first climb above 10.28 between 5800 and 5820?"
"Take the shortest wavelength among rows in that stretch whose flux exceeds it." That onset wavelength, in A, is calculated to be 5800.38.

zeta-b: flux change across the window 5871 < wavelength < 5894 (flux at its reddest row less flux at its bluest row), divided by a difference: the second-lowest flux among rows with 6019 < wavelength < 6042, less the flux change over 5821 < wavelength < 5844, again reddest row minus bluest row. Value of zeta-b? -0.065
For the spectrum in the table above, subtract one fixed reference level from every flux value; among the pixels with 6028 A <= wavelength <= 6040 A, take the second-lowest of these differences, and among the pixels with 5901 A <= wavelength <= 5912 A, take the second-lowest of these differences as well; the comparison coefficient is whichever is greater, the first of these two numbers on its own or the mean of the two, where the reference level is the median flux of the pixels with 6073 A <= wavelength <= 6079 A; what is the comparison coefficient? -0.14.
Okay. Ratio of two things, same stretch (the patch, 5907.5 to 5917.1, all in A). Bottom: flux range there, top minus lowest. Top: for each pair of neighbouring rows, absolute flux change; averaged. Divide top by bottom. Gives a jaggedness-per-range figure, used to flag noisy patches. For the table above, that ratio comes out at 0.17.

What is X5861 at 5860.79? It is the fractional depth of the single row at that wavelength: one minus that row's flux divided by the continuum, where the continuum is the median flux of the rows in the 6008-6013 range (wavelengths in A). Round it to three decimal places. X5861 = -0.043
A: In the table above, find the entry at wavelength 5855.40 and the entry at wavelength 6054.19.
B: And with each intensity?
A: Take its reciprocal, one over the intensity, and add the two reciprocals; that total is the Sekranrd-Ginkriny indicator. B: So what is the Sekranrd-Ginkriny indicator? 0.198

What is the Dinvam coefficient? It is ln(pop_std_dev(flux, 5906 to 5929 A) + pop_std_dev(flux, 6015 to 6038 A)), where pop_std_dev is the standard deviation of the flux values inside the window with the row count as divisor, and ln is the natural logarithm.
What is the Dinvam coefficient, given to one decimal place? -1.4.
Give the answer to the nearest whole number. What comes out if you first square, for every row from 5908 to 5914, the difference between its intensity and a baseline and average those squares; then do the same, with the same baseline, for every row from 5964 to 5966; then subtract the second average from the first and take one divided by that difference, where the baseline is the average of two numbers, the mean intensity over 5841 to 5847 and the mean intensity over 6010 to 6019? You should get -44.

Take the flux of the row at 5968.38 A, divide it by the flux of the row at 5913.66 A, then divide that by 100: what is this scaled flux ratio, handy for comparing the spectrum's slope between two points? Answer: 0.0098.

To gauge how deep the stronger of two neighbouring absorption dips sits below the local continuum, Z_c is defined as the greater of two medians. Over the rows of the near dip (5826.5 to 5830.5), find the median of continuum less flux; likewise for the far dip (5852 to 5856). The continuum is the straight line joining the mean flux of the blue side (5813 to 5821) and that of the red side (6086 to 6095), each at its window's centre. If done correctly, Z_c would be 0.19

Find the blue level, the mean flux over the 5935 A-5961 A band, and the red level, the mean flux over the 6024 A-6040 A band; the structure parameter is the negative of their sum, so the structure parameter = -20.1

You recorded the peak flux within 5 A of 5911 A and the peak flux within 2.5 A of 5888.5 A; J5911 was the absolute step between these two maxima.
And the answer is 0.5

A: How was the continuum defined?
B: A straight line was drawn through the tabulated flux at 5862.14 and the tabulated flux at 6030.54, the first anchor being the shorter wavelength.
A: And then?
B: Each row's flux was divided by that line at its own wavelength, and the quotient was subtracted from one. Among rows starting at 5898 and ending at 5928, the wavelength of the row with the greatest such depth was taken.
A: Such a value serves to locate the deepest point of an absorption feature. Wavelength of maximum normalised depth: 5898.70 A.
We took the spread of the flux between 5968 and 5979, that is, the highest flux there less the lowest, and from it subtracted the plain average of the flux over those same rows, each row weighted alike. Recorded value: -10.1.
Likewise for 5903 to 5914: -10.2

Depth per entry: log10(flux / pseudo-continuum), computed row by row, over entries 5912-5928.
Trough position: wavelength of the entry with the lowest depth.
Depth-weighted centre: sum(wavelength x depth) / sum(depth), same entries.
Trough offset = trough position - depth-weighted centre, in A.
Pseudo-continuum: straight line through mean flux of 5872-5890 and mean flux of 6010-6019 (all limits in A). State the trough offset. -8.4 A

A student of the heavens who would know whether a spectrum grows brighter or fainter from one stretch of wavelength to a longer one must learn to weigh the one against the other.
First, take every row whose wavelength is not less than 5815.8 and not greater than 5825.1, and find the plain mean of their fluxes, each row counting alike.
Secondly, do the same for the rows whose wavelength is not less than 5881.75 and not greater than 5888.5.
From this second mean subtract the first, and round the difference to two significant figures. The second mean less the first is -0.57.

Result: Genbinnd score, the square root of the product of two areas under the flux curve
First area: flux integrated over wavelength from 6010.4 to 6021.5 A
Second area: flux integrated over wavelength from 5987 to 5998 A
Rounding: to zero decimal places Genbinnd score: 112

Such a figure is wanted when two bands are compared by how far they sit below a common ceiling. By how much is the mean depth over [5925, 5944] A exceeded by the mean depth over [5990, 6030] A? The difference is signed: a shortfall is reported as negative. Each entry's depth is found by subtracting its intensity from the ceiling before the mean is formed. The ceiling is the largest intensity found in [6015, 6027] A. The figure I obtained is 0.1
